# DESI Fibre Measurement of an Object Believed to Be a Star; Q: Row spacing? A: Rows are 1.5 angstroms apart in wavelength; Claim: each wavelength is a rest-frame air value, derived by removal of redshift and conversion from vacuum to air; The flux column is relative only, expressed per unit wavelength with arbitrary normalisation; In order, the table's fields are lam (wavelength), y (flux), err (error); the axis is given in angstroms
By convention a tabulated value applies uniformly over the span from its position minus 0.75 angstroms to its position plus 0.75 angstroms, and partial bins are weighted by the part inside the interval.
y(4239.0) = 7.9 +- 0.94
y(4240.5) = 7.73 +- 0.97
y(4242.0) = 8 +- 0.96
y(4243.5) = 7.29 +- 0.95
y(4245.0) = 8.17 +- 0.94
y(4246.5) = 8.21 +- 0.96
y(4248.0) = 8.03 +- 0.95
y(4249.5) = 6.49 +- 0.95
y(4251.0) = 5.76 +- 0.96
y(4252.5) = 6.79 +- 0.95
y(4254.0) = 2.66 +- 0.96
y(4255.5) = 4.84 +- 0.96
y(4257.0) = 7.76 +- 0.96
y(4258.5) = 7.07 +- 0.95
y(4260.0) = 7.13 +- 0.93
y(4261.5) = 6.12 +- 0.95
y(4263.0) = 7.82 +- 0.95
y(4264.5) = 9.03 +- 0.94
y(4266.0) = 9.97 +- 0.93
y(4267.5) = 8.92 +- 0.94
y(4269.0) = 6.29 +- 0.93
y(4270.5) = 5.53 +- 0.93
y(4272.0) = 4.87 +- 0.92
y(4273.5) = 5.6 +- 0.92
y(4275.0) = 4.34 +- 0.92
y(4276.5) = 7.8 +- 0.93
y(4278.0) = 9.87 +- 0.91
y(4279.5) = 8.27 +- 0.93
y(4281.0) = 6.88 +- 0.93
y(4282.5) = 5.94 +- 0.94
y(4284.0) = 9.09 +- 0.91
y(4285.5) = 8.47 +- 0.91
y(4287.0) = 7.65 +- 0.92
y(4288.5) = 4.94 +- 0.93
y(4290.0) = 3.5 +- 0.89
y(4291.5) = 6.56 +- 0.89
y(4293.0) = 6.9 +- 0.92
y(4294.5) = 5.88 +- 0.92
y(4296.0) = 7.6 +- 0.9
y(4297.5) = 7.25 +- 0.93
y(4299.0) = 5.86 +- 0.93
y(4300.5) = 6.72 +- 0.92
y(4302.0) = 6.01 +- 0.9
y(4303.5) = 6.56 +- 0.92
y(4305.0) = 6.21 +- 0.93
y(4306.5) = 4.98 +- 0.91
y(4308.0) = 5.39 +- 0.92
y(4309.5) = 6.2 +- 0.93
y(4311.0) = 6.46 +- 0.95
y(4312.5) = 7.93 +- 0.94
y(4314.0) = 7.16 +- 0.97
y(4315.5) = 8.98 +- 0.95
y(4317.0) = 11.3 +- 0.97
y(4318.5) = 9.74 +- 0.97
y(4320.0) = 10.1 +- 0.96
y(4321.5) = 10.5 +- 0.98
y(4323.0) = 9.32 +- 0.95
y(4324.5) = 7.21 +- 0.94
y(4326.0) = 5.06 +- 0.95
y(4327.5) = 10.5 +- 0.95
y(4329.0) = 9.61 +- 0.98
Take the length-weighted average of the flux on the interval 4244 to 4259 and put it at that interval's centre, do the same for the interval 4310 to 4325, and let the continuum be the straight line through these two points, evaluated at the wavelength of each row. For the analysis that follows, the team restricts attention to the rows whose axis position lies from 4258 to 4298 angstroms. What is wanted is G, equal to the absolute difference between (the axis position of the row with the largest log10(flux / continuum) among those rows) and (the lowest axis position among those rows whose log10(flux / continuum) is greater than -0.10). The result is 7.5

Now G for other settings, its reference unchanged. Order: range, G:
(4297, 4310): 0.0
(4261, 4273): 4.5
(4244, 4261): 0.0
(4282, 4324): 33.0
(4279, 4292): 4.5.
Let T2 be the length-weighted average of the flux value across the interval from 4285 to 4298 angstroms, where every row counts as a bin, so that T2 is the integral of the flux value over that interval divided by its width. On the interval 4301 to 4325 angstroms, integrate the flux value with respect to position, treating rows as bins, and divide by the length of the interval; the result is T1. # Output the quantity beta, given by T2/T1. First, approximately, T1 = 7.7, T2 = 6.5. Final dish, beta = 0.84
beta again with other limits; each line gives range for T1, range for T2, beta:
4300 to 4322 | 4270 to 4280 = 0.87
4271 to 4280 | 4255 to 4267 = 1.12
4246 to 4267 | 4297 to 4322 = 1.07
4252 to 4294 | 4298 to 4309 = 0.88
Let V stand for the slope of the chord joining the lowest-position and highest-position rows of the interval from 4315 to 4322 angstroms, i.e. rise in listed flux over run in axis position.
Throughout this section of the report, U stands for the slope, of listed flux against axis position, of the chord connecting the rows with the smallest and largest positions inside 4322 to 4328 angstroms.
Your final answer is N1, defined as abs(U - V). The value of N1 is 0.0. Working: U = 0.3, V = 0.3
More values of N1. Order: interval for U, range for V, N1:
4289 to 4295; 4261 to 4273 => 0.6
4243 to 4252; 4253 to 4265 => 0.8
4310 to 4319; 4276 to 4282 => 0.6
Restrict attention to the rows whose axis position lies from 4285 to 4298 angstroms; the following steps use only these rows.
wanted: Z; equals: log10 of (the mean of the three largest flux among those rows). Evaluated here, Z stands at 0.90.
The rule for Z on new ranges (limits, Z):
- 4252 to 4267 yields 0.95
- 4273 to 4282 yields 0.94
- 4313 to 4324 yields 1.03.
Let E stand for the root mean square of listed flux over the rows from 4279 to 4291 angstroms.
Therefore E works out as 7.1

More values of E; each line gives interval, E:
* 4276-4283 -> 7.9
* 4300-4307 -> 6.1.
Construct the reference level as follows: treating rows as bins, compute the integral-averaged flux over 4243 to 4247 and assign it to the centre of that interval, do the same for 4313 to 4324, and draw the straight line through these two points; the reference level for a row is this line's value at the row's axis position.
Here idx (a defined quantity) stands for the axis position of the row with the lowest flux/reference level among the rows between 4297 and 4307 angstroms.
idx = 4306.5 angstroms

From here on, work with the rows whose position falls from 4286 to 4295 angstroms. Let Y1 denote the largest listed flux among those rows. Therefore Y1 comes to 7.65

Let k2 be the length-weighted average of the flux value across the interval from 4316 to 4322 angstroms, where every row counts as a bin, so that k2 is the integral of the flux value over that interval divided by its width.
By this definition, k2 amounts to 10.35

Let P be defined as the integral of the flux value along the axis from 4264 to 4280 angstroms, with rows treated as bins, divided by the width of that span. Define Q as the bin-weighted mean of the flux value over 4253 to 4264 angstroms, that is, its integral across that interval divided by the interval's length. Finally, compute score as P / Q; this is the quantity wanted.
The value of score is 1.16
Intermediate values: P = 7.3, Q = 6.3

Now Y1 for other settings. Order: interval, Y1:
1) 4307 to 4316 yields 8.98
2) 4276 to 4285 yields 9.87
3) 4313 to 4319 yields 11.3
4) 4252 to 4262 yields 7.76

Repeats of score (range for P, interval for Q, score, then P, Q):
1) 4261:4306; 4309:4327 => 0.82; 6.9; 8.4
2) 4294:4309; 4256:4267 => 0.80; 6.3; 7.8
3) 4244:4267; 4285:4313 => 1.12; 7.1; 6.3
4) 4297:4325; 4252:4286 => 1.08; 7.6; 7.0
